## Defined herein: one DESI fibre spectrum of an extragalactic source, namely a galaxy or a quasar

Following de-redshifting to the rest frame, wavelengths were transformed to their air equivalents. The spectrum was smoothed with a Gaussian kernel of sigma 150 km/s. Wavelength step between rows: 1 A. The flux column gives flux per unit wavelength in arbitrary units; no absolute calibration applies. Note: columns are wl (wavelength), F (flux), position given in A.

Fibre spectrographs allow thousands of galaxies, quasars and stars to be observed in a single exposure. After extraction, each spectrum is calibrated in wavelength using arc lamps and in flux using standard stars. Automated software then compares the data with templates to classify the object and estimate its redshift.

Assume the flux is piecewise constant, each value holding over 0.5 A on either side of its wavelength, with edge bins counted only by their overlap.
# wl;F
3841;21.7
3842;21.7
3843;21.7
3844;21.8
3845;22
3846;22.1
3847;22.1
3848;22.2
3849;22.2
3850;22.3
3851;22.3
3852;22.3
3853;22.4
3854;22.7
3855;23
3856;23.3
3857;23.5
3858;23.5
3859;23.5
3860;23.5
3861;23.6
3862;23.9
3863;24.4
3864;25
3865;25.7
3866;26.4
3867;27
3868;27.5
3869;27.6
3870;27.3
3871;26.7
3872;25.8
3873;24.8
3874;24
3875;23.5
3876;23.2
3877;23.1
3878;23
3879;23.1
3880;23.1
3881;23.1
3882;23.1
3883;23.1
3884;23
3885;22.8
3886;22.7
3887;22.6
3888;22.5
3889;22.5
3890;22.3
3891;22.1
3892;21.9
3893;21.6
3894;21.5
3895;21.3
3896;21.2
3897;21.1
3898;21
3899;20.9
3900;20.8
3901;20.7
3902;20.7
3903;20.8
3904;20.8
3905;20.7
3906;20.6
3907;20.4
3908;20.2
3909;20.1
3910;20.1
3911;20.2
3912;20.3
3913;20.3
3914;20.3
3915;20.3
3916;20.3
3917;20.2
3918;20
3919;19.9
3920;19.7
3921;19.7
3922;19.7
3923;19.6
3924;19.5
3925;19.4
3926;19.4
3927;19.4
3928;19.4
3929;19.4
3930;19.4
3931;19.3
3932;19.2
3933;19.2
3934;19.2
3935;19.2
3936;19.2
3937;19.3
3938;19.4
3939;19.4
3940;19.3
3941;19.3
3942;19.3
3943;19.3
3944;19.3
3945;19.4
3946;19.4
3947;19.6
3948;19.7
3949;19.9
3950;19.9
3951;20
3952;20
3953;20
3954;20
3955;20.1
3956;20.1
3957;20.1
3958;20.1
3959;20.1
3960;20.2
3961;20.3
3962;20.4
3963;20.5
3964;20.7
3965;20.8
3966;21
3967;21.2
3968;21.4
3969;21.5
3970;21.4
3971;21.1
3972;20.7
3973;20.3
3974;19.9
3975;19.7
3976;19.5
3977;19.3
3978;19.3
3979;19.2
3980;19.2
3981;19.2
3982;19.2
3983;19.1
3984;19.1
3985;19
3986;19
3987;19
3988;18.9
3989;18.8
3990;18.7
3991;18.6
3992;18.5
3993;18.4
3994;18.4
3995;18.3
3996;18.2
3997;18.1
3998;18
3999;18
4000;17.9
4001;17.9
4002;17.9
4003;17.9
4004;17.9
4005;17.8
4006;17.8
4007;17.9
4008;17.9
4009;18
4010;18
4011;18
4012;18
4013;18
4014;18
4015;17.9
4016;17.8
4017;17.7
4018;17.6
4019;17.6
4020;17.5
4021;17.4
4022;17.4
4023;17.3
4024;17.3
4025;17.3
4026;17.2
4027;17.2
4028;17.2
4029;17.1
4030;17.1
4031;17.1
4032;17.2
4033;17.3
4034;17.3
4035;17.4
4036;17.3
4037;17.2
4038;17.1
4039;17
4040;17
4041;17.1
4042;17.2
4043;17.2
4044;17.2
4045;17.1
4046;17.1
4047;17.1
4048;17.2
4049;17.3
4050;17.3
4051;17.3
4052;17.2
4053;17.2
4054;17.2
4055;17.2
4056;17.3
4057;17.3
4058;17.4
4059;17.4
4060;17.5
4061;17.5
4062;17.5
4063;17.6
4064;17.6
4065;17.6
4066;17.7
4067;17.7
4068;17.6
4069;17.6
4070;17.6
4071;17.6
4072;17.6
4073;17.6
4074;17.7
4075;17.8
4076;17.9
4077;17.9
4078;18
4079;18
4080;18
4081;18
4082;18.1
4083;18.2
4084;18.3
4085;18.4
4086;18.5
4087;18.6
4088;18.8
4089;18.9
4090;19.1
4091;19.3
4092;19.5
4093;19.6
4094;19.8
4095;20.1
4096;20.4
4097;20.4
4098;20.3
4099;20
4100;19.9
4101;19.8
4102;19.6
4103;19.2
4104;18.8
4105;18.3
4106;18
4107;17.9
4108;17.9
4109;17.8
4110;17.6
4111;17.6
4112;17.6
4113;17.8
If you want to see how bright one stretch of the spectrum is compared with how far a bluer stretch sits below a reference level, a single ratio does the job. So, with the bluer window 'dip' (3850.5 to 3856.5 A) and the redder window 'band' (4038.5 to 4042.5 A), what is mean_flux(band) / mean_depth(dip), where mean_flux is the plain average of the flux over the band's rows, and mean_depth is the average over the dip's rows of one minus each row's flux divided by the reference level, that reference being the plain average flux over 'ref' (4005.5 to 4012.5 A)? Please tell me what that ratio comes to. -65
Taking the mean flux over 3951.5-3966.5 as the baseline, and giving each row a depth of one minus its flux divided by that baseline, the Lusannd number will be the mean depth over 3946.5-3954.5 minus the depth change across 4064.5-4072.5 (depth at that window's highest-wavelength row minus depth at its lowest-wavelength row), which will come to 0.020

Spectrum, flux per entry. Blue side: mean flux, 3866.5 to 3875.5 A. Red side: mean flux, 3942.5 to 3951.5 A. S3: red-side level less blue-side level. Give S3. -6.4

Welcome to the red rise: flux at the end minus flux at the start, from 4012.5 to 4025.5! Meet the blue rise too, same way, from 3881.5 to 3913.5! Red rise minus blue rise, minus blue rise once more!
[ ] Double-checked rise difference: 4.9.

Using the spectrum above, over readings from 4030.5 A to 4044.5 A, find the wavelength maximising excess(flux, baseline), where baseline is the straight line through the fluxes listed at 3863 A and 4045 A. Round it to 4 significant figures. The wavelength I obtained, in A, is 4044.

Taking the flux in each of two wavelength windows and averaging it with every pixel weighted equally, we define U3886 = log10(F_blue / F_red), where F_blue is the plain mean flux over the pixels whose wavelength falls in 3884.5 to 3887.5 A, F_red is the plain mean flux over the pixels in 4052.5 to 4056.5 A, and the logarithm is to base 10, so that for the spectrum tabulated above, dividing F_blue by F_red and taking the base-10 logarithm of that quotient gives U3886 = 0.12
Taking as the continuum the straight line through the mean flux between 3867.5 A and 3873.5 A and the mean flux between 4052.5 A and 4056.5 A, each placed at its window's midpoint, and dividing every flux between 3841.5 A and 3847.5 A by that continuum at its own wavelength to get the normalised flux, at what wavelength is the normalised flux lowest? 3842 A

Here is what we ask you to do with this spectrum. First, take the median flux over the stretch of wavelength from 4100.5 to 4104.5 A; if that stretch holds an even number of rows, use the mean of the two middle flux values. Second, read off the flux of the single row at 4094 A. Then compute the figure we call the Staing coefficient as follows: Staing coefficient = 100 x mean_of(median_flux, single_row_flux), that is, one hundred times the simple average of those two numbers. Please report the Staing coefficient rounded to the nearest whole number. 1960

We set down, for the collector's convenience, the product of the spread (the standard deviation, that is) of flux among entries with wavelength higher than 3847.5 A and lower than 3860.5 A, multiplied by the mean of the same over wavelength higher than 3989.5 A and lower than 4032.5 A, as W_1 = 10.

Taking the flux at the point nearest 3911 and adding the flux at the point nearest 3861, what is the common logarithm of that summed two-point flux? 1.64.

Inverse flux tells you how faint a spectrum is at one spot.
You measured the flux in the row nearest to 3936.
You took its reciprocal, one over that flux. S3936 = 0.052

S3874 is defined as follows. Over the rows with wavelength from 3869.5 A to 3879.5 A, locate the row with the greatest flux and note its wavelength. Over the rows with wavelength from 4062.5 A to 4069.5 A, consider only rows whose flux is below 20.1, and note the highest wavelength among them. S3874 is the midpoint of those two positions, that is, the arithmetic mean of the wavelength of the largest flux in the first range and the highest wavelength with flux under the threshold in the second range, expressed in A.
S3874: 3969.5 A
